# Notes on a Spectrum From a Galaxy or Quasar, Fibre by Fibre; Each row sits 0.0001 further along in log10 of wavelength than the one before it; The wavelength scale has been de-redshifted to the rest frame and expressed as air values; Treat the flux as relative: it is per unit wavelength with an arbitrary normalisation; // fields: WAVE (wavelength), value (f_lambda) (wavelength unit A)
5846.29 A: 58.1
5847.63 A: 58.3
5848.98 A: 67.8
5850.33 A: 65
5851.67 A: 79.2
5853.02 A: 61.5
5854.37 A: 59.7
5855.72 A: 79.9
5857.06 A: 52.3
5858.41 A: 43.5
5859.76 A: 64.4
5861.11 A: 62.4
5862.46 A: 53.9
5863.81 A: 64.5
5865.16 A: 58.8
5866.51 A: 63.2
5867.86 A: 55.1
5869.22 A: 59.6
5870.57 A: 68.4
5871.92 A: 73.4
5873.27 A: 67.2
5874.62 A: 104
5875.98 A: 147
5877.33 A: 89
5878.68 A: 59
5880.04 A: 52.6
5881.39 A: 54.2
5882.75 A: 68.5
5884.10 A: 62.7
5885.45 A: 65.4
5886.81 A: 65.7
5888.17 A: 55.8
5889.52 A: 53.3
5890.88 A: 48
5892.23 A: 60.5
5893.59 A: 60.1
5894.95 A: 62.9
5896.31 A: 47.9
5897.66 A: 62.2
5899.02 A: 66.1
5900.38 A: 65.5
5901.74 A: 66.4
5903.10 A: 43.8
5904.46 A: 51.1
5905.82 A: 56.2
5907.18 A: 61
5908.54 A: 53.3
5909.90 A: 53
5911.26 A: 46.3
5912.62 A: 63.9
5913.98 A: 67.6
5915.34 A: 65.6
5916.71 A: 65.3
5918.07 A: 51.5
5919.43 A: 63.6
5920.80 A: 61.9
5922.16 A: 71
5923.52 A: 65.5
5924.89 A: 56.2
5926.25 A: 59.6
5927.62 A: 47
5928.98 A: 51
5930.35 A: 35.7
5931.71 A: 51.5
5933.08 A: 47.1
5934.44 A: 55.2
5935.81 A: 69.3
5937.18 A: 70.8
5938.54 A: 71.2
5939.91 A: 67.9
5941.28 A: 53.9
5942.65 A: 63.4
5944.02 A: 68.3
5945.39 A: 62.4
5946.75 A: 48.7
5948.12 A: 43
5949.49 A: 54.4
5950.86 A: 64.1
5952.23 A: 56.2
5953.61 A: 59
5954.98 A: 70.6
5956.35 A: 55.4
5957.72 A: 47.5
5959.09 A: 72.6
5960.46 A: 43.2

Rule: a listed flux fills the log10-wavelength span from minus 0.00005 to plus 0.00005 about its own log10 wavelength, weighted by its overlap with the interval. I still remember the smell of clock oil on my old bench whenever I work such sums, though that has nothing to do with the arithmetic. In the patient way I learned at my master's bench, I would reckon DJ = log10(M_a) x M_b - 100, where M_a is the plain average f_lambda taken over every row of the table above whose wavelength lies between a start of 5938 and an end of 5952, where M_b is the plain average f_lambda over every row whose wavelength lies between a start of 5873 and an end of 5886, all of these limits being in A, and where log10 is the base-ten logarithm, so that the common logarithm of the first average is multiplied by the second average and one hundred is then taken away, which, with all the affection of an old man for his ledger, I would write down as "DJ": 37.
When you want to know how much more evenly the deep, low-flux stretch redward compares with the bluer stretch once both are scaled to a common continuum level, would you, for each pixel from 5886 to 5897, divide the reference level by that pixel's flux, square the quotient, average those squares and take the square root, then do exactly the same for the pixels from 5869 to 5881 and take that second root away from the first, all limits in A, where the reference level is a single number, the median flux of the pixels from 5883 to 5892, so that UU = 0.22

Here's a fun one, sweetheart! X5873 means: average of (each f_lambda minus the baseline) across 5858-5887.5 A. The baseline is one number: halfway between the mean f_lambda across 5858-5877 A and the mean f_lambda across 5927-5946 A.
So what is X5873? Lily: 4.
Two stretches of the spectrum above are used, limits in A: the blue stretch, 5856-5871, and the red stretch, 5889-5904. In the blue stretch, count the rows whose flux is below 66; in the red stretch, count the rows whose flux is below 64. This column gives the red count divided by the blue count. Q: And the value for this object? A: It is 0.80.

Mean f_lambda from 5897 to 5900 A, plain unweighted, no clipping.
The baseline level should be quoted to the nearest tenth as 64.2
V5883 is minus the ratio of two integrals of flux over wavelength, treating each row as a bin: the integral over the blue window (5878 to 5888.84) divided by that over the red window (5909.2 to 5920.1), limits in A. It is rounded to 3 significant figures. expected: -1.01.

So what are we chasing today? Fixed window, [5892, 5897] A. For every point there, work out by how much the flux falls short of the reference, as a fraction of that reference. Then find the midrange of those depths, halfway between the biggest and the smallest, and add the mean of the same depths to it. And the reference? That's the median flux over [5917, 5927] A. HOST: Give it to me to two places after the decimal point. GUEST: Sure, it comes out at 0.17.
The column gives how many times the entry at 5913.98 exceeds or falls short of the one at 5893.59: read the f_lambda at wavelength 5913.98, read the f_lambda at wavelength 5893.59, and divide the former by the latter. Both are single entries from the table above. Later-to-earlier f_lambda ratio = 1.12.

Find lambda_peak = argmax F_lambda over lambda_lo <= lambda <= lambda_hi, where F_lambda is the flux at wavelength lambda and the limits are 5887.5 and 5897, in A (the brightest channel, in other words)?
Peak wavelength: 5894.95 A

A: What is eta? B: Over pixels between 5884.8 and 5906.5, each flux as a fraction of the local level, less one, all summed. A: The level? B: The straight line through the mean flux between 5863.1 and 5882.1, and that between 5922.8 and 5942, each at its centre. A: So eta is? -2.0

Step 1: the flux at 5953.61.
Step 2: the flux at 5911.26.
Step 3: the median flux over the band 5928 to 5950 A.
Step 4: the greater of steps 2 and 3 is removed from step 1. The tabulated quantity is 4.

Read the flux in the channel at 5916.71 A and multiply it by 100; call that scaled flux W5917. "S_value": 6530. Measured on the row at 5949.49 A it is 5440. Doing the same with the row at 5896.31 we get 4790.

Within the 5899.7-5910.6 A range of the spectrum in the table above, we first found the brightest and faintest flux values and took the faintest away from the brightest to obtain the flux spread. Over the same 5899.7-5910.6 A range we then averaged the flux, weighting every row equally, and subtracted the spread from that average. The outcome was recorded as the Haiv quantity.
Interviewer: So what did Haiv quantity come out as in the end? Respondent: 34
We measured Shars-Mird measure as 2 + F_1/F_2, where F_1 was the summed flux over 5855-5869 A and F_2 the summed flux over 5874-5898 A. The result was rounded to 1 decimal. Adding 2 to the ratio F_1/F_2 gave 2.5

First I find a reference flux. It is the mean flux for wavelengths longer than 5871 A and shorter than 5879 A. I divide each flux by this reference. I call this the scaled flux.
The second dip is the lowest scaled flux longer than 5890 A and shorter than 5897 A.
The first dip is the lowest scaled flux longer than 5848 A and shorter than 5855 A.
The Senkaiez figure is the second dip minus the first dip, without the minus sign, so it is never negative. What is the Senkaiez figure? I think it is 0.13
